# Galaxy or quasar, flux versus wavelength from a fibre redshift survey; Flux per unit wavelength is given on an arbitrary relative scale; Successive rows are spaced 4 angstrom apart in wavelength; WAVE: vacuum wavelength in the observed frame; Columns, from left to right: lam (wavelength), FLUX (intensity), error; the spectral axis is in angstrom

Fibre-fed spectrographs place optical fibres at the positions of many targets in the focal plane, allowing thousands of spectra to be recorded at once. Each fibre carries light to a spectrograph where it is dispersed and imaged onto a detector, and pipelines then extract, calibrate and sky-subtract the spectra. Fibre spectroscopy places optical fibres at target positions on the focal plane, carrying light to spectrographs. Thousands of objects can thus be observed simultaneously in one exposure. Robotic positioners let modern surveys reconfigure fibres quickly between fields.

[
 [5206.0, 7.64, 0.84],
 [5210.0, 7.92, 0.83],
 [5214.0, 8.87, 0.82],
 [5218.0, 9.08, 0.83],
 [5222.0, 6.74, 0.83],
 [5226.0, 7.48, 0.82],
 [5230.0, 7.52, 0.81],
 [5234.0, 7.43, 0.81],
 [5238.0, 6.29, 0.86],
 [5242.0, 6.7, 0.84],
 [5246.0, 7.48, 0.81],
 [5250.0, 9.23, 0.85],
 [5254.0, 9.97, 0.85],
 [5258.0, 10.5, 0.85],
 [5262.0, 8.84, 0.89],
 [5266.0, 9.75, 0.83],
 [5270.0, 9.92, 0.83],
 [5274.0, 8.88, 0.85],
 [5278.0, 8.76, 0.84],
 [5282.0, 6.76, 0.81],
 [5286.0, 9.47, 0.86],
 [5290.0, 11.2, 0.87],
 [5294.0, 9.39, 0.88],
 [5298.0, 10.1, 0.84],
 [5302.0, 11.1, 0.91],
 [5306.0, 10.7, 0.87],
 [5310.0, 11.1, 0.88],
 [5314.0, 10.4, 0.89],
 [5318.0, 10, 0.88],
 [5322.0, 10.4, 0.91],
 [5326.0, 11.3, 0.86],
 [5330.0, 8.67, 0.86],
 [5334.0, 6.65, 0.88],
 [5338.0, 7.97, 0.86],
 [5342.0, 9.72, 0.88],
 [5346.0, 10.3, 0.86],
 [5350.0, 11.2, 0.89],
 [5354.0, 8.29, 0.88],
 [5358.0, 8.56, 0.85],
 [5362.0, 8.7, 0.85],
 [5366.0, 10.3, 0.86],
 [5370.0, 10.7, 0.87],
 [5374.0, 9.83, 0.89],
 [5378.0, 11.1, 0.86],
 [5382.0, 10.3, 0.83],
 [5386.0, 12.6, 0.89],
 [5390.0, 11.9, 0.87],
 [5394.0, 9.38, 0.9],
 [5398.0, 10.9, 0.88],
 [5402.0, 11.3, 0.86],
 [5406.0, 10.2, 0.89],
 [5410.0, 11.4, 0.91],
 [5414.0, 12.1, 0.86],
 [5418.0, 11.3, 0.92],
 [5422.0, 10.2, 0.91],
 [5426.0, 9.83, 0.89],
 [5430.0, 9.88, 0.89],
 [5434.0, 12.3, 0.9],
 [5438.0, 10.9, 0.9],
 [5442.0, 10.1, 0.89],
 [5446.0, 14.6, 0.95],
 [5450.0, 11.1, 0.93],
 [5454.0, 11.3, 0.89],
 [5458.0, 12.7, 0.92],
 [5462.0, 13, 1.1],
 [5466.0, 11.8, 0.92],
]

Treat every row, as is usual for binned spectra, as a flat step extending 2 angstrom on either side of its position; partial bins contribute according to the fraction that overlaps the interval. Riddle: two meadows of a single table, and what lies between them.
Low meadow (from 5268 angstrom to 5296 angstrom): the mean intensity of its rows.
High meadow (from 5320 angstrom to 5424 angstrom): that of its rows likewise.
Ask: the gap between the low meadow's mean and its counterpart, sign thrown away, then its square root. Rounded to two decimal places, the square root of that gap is 1.00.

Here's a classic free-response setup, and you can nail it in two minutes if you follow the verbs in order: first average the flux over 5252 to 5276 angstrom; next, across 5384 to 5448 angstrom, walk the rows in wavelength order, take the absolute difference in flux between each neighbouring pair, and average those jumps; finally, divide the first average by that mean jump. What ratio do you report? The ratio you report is 7.4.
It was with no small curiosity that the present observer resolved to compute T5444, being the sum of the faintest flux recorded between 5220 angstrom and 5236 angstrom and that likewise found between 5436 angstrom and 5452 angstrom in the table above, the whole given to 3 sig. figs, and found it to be 16.8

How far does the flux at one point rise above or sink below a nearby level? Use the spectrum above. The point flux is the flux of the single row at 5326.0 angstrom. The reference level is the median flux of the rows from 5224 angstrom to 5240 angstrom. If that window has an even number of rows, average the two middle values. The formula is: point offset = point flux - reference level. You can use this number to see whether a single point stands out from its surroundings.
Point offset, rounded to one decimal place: 3.8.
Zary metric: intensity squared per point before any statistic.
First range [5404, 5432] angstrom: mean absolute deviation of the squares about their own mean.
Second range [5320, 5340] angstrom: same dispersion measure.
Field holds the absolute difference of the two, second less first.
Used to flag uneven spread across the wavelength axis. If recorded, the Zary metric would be 10.6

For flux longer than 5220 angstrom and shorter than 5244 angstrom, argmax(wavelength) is 5230.0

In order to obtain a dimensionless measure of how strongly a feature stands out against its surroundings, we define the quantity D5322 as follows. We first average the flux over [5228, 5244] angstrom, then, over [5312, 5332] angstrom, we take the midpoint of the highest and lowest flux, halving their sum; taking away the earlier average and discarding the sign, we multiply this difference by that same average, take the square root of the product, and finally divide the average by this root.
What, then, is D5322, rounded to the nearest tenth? 1.5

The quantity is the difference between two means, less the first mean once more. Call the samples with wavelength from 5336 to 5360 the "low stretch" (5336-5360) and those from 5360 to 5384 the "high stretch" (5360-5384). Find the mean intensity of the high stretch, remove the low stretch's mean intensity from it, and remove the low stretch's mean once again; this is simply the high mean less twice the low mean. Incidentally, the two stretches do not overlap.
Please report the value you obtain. -8.5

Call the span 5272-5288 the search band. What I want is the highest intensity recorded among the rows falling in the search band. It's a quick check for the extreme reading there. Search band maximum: 9.47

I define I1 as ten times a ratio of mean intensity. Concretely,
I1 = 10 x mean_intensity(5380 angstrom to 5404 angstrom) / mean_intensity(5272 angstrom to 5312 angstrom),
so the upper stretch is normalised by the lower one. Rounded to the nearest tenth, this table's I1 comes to 11.4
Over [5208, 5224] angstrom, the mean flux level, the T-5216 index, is 8.2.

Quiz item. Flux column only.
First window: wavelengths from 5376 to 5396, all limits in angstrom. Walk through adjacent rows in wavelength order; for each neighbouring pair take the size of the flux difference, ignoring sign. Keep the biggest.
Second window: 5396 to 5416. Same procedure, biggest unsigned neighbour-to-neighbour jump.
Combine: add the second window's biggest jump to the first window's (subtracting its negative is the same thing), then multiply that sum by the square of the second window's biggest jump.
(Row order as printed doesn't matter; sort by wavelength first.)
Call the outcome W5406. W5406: 5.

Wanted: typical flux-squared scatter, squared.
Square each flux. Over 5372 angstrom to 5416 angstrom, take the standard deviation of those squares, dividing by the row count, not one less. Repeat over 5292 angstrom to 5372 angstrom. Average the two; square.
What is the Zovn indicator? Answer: 480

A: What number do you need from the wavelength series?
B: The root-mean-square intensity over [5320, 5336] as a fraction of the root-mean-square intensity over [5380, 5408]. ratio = 0.86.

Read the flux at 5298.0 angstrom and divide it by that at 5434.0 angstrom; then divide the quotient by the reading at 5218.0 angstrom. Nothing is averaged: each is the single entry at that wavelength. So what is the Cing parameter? 0.090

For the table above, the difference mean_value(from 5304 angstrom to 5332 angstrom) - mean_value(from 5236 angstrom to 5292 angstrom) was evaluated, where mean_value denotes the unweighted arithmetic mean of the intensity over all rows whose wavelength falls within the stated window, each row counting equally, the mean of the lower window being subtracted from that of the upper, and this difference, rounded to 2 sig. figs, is 1.5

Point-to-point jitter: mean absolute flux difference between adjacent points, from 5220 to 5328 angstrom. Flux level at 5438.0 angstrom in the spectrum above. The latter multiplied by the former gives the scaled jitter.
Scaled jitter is 9.8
